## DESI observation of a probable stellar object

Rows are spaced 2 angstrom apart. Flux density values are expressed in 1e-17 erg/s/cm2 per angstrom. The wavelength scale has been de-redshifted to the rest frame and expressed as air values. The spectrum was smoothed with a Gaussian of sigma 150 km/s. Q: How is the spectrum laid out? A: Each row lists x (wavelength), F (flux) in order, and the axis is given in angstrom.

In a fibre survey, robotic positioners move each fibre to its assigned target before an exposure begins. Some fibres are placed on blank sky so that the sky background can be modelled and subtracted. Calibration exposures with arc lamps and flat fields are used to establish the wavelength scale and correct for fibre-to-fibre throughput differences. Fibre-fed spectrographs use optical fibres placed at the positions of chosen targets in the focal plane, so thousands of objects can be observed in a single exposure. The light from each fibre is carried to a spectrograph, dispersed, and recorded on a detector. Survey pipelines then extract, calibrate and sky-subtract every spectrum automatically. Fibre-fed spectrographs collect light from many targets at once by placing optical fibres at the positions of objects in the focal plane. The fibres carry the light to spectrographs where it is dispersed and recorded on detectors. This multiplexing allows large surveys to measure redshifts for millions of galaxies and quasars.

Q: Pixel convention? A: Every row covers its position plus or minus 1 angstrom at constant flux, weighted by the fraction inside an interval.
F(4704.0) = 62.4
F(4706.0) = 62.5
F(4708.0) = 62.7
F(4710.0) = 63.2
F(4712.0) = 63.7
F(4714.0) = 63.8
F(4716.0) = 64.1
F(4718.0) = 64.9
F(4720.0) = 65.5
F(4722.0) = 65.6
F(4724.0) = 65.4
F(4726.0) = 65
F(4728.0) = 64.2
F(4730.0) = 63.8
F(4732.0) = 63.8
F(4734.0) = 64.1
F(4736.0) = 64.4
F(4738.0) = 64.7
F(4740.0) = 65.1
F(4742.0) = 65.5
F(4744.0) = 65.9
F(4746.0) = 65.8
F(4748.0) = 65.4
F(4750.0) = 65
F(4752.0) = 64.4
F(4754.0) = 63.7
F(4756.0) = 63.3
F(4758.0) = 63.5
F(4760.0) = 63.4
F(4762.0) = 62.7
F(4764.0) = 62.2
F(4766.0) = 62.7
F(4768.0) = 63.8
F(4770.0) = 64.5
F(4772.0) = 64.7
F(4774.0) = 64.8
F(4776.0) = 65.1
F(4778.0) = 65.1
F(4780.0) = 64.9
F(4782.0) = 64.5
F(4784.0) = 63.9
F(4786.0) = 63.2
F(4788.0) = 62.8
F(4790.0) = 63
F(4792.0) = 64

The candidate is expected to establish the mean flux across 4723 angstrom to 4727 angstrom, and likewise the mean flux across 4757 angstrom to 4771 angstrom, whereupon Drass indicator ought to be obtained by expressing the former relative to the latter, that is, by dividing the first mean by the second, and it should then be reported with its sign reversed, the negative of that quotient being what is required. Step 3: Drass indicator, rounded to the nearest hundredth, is -1.03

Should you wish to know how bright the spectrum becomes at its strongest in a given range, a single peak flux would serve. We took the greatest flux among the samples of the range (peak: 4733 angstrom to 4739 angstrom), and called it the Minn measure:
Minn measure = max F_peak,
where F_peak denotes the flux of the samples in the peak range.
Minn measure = 64.7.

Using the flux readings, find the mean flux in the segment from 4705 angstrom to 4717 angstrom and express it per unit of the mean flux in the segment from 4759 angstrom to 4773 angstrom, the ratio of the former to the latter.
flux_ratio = 1.00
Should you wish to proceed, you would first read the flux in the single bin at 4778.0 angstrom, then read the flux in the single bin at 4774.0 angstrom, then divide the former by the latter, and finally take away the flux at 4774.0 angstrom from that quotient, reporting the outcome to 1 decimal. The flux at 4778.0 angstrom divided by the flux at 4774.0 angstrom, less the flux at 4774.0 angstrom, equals -63.8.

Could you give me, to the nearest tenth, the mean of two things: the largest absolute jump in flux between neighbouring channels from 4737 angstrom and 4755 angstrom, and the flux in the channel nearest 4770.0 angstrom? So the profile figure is 32.6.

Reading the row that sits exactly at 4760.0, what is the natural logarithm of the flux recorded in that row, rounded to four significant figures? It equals 4.149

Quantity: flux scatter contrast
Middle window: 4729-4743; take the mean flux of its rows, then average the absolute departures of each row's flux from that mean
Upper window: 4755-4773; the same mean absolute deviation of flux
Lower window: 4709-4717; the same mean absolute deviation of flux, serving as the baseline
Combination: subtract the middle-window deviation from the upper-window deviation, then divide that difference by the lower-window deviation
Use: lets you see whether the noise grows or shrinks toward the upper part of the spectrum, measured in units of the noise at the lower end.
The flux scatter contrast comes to 0.4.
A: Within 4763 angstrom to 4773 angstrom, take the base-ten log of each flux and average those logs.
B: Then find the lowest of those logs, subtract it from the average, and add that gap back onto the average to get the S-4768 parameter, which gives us 1.81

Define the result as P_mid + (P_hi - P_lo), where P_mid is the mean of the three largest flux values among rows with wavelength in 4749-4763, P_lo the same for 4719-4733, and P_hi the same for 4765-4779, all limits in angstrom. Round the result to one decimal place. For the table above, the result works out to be 63.9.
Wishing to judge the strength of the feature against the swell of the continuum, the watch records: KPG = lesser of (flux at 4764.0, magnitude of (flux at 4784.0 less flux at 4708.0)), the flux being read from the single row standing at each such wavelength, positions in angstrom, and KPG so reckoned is 1.2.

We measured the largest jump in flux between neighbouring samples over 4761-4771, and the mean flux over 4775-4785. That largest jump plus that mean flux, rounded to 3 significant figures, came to 65.8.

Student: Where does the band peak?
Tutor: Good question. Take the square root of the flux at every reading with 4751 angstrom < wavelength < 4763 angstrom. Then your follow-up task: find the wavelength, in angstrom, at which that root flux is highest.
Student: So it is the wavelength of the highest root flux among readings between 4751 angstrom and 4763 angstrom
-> 4752.0 angstrom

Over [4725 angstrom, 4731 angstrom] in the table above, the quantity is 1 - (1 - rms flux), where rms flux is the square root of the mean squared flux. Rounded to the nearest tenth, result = 64.3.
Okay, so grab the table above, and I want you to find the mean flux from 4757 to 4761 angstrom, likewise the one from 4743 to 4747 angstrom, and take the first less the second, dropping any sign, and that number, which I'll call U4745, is 2.4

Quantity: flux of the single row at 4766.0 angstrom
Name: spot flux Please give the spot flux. 62.7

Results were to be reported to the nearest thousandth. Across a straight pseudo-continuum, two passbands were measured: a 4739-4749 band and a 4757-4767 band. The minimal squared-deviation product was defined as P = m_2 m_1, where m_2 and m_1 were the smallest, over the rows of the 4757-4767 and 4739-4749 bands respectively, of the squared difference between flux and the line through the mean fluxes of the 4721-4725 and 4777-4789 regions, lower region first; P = 0.000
